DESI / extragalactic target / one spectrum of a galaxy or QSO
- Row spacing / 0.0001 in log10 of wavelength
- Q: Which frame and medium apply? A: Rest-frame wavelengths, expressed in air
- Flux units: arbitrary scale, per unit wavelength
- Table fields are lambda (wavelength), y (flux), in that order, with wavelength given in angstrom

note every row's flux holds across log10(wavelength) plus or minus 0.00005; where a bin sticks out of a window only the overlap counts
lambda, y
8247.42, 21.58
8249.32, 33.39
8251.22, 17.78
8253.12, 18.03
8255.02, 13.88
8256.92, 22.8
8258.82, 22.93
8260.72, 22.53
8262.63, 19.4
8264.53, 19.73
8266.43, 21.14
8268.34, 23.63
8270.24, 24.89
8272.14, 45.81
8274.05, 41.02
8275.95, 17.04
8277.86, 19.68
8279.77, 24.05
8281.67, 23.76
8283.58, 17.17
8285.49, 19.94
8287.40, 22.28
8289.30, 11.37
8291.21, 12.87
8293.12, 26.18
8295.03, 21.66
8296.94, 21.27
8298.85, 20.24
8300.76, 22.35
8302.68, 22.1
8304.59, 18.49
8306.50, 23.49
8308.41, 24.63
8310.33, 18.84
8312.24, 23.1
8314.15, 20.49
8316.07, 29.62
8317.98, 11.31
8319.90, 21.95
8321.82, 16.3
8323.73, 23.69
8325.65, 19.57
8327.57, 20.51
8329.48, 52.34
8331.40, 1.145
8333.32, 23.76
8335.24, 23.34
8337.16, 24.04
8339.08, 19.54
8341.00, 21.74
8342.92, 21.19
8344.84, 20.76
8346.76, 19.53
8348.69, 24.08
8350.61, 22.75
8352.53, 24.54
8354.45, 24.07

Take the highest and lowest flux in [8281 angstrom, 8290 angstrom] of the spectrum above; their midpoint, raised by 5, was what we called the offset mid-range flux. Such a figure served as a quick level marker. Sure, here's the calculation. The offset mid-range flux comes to 22.6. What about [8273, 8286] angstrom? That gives 34.0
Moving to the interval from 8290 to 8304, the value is 24.5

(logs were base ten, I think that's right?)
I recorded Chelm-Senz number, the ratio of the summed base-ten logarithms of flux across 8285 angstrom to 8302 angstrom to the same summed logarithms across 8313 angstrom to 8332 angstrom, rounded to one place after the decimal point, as 1.0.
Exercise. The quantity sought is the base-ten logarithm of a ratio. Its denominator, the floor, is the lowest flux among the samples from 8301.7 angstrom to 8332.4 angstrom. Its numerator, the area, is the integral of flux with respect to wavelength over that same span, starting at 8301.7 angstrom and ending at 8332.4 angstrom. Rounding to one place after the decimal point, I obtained 2.8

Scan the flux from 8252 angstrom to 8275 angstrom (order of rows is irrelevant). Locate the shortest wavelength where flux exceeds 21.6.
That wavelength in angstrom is 8256.92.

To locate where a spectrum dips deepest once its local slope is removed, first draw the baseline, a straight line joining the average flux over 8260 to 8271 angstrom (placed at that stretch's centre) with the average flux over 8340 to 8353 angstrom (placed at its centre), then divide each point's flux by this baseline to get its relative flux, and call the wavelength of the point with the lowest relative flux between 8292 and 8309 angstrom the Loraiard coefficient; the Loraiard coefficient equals 8304.59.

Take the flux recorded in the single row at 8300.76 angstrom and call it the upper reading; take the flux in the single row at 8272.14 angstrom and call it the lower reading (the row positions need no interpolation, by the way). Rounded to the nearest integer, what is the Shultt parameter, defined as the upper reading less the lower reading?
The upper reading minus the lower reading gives -23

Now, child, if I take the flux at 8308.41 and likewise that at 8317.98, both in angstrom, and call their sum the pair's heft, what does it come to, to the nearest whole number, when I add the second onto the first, 36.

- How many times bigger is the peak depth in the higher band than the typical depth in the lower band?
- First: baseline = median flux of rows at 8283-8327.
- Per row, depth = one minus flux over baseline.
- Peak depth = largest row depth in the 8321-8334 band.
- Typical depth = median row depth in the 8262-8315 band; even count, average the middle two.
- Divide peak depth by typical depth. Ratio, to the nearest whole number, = -103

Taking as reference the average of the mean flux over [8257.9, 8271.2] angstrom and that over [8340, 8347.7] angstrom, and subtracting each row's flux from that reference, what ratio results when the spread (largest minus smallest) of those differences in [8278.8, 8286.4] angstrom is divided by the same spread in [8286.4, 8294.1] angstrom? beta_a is 0.46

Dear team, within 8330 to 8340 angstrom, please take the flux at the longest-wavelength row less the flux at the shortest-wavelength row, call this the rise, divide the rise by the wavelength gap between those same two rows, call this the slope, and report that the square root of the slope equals 1.5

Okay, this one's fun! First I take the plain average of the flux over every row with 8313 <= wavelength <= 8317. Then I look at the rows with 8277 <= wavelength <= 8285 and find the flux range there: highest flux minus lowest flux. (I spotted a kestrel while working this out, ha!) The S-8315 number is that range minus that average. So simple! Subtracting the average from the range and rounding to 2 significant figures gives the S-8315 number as -18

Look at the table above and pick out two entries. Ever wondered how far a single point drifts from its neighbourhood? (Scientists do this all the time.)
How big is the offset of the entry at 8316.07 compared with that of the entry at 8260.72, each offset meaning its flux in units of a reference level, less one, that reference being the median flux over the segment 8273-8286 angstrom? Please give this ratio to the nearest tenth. 3.7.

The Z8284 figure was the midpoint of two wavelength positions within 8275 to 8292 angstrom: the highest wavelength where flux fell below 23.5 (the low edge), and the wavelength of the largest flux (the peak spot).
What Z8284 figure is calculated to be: 8285.5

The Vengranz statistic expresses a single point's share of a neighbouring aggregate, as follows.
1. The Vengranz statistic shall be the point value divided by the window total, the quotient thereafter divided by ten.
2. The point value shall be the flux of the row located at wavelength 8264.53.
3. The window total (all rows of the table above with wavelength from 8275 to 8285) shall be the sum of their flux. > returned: 0.019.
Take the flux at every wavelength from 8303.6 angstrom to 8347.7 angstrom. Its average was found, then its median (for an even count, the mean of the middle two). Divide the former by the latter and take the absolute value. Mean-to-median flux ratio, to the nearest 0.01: 1.02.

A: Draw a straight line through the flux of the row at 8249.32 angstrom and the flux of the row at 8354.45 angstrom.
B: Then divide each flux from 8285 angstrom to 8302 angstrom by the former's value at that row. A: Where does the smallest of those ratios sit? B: 8289.30 angstrom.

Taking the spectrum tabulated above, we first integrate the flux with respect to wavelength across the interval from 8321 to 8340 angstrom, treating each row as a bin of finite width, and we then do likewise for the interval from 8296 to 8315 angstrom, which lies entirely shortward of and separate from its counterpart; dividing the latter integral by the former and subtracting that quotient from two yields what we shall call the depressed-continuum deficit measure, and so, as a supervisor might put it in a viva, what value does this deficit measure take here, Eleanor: 1.04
